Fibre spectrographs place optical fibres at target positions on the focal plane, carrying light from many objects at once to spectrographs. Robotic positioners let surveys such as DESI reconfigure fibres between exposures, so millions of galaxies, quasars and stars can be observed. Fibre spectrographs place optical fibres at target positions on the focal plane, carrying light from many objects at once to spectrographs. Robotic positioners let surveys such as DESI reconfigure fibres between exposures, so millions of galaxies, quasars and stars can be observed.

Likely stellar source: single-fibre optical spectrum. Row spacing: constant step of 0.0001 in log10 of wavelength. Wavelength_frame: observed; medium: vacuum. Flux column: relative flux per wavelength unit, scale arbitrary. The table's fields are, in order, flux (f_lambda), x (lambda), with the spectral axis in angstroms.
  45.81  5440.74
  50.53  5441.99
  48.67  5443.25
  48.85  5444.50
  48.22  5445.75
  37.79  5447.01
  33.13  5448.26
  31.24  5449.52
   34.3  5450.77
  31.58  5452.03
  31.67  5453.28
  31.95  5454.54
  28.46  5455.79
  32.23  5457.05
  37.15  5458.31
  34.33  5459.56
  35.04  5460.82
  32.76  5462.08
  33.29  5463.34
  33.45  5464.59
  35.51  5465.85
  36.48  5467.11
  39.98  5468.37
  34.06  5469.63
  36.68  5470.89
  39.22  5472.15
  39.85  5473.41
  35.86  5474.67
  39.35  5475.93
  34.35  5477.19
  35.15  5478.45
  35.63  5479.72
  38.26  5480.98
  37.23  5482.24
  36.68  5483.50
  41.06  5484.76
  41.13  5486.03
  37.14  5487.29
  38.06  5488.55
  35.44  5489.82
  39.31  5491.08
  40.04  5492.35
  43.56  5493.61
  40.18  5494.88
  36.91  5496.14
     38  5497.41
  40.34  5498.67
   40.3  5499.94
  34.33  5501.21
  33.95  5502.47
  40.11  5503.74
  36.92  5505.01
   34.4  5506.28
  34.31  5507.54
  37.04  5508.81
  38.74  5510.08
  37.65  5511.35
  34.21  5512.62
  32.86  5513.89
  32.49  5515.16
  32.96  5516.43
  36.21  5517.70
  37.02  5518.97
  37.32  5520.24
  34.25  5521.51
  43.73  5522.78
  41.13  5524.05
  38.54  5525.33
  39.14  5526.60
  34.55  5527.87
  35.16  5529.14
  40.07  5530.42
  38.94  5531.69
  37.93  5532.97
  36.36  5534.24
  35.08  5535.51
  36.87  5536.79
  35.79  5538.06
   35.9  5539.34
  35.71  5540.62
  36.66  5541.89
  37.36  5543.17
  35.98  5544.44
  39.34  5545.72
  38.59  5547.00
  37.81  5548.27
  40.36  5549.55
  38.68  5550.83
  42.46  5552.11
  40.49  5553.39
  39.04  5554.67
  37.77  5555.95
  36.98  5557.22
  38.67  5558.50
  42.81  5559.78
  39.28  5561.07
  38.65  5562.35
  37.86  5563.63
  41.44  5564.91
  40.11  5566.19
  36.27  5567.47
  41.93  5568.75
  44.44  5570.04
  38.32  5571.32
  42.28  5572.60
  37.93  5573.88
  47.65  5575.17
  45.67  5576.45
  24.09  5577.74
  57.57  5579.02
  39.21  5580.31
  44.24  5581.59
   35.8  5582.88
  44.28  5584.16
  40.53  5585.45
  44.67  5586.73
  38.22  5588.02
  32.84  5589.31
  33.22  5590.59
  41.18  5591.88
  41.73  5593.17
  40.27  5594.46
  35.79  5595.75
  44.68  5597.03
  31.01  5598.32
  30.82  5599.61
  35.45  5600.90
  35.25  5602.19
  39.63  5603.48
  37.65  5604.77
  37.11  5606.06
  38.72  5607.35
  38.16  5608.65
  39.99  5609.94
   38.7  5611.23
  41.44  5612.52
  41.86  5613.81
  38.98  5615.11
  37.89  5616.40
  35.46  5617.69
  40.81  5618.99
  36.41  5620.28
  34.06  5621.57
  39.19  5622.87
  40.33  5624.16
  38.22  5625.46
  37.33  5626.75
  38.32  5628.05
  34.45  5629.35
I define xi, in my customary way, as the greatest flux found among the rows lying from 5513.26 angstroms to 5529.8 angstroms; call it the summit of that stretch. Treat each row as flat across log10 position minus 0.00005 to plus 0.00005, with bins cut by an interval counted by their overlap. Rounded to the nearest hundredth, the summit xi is 43.73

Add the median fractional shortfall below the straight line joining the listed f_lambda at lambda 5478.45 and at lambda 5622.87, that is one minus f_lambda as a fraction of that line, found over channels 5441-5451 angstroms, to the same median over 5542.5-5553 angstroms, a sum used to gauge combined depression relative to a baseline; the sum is -0.30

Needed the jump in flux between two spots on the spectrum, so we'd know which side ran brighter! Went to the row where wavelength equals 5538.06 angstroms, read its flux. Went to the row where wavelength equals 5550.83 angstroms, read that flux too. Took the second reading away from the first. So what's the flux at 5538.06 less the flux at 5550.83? -3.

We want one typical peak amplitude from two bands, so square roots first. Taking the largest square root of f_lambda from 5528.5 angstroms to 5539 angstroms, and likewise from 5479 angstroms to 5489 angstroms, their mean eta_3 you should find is 6.37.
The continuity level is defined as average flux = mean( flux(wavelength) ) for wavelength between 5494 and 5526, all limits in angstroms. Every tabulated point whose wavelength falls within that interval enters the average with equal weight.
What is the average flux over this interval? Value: 37.0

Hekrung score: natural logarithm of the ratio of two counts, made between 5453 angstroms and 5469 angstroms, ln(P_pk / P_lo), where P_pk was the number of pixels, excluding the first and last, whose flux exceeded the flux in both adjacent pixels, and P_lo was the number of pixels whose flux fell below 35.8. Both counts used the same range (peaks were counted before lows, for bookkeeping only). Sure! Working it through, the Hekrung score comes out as -1.2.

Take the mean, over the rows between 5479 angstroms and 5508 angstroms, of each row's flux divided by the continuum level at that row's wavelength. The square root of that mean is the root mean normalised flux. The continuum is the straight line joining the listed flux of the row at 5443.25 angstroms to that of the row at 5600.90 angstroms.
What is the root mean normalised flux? 0.92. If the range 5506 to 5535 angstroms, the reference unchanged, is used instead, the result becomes 0.93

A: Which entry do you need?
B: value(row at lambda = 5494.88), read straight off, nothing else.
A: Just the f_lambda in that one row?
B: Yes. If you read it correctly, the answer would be 40.18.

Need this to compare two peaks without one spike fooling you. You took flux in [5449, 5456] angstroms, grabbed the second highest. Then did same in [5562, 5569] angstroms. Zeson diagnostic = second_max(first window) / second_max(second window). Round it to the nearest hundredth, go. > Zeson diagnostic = 0.77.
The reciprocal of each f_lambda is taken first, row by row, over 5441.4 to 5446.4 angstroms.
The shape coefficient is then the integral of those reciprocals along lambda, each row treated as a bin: 0.102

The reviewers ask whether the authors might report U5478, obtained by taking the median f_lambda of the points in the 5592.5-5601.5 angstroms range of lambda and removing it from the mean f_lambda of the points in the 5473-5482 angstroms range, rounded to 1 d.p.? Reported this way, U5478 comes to 1.1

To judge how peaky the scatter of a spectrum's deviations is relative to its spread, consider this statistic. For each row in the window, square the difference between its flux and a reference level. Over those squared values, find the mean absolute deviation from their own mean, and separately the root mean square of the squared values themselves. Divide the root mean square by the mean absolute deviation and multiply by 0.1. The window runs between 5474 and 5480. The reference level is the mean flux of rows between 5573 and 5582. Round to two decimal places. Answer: 0.34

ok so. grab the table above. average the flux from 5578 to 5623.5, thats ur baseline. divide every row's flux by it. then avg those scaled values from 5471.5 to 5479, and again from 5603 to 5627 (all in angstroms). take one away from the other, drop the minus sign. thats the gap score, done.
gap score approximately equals 0.031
